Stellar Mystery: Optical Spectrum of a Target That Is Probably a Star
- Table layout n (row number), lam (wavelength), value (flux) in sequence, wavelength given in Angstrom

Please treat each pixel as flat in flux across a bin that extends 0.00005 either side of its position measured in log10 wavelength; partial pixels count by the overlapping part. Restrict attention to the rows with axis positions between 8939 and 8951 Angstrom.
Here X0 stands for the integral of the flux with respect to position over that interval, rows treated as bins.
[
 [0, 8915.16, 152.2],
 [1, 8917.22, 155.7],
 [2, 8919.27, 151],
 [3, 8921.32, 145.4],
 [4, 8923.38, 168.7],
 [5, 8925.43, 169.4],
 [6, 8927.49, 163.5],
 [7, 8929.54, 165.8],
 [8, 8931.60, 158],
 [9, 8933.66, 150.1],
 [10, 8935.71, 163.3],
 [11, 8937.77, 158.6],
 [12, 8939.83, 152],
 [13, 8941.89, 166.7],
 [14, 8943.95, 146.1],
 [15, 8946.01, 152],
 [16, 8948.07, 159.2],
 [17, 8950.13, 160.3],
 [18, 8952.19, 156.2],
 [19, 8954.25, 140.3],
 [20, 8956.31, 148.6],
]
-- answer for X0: 1872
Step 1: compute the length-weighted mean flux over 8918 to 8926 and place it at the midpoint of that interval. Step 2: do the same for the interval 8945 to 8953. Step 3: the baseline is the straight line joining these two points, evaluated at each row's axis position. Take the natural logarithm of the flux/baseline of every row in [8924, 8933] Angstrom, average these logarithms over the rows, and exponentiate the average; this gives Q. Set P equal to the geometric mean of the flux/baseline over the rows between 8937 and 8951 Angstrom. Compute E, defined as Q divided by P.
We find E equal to 1.05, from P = 0.99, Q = 1.04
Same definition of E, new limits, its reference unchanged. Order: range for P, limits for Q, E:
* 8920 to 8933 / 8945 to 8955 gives 0.96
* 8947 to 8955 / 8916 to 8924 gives 1.00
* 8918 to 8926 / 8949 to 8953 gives 1.01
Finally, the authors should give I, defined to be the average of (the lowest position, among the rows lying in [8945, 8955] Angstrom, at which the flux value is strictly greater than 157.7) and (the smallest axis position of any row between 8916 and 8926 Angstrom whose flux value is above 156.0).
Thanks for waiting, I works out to 8935.7 Angstrom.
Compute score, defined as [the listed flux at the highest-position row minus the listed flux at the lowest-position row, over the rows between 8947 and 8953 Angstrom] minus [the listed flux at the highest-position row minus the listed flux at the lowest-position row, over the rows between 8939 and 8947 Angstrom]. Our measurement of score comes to -3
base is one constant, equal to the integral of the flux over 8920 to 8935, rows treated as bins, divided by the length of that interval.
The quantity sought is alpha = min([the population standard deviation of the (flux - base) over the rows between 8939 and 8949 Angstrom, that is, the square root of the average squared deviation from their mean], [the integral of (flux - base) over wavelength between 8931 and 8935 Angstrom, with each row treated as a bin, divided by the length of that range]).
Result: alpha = -6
